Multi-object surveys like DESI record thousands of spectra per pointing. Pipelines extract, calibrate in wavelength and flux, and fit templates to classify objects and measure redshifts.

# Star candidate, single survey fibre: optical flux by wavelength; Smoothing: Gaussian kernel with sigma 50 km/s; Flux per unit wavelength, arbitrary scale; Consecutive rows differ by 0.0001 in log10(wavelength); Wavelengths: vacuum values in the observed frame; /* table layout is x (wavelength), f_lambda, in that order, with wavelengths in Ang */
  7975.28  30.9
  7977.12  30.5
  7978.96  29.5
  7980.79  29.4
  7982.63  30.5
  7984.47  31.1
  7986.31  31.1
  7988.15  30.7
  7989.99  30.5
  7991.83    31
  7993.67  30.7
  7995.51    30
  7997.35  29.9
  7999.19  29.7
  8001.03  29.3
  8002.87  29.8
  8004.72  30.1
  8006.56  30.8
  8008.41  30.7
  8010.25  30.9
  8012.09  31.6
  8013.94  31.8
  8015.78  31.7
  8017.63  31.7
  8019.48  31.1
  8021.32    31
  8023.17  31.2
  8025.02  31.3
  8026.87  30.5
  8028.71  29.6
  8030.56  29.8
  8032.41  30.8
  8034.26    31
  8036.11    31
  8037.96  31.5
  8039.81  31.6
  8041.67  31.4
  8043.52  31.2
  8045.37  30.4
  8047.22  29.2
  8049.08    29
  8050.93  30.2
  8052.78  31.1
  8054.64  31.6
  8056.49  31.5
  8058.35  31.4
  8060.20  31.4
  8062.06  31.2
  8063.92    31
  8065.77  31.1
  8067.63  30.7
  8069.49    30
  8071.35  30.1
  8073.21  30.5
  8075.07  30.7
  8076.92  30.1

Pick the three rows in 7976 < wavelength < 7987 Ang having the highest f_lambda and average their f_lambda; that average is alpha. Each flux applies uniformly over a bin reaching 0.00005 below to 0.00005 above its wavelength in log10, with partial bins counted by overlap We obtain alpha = 30.9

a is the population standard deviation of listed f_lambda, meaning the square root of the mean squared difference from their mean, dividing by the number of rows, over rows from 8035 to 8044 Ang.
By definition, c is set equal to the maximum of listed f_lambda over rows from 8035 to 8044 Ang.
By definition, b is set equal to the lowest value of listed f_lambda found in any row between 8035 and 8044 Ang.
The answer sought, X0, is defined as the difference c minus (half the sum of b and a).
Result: 16.0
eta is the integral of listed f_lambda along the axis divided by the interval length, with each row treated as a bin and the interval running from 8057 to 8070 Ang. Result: 31.0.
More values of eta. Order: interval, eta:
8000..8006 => 29.8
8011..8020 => 31.6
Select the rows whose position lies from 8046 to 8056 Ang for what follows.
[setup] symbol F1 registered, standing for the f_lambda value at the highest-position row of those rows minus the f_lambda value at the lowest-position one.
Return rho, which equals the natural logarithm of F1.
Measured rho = 0.88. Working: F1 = 2.40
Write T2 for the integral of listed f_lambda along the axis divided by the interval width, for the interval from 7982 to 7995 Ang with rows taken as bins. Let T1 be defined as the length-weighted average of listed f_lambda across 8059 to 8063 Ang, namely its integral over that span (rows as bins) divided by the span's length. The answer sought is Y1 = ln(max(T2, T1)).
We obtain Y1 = 3.44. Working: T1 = 31.3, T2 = 30.8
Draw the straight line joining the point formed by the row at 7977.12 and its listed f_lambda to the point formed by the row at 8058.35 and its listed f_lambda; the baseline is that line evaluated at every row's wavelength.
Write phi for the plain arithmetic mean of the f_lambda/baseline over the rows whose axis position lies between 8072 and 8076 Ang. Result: 0.97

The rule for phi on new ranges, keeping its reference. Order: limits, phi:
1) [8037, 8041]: 1.01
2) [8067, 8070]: 0.96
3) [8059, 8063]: 1.00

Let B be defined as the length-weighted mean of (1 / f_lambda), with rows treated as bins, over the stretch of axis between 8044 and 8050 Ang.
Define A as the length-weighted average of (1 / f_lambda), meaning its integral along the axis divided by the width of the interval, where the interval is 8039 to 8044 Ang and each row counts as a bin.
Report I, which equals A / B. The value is 0.94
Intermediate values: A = 0.0318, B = 0.0337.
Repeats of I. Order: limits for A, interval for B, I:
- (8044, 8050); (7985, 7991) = 1.04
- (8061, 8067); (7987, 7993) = 0.99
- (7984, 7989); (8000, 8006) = 0.96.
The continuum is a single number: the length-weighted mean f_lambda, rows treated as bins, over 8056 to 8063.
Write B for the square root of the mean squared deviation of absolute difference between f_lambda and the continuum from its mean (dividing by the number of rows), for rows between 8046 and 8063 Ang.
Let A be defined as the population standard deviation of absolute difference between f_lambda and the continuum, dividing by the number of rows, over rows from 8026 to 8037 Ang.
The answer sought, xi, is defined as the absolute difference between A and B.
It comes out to 0.31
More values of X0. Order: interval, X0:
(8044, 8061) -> 16.6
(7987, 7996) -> 15.8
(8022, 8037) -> 16.2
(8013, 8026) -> 16.1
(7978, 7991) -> 16.1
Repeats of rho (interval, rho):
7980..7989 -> 0.26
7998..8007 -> 0.10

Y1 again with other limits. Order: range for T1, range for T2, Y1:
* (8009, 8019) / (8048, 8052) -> 3.45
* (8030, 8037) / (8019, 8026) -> 3.44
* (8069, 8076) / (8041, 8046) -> 3.44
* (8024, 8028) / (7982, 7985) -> 3.43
